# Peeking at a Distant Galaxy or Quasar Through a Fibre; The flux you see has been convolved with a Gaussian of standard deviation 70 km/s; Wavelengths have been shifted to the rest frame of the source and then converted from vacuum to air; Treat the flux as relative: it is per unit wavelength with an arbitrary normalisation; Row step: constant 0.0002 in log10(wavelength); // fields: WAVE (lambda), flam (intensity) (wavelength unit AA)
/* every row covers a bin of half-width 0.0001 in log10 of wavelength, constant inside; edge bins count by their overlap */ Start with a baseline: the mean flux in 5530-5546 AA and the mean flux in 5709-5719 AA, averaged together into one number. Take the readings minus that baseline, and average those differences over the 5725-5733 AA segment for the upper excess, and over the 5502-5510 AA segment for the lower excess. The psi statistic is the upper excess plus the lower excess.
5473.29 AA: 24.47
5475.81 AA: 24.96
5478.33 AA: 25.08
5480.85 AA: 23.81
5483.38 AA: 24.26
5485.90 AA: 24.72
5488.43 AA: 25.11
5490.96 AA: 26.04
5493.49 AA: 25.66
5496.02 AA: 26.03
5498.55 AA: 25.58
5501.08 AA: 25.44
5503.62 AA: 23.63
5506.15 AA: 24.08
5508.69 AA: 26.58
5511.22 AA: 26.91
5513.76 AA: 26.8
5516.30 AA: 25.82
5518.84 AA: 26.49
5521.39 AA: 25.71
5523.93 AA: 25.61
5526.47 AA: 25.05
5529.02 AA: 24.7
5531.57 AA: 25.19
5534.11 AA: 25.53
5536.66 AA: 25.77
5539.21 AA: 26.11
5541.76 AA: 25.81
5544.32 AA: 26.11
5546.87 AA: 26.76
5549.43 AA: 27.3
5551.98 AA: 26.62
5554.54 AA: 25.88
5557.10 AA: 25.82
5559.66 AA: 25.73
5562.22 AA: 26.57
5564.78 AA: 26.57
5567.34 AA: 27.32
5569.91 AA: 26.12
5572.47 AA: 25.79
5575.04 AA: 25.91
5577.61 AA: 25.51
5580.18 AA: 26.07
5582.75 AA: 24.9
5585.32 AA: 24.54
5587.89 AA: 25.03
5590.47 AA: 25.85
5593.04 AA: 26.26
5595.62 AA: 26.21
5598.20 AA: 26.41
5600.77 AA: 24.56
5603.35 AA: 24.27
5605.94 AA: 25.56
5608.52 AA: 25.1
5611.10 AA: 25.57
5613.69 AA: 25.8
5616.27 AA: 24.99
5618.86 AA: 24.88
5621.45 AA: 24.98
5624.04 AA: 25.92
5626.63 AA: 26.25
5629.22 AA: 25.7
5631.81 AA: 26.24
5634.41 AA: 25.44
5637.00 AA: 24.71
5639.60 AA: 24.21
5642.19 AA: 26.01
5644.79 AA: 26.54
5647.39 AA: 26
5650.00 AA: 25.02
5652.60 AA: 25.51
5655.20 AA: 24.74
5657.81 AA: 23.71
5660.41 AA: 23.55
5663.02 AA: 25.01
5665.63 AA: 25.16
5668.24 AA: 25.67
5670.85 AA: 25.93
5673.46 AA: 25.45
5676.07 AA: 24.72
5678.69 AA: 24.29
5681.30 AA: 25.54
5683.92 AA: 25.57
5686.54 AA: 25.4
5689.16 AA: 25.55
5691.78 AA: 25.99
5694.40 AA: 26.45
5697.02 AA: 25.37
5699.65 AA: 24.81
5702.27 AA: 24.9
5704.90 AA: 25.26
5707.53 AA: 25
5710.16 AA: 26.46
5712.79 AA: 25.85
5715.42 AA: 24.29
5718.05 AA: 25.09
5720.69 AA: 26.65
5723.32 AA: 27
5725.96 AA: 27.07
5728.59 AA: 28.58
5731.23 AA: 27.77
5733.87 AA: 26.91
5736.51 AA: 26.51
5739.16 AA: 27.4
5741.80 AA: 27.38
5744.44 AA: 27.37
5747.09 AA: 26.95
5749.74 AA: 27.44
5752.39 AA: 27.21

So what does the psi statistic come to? 1.4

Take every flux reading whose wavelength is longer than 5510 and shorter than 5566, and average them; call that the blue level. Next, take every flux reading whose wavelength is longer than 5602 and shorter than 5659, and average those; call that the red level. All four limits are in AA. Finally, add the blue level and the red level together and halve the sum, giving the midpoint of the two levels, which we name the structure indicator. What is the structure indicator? 25.7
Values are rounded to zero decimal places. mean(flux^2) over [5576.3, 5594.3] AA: 648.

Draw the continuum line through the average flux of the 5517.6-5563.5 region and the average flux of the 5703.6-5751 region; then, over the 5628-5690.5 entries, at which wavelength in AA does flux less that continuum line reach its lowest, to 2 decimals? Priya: 5660.41 AA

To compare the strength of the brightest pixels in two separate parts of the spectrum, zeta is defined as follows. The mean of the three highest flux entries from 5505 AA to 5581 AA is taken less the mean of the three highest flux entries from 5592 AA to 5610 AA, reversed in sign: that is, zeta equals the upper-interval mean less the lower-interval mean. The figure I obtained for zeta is -0.9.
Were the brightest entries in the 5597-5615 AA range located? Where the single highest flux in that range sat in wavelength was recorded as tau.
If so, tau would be 5598.20 AA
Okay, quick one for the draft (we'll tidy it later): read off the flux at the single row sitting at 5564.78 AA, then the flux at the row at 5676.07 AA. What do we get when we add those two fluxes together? 51.3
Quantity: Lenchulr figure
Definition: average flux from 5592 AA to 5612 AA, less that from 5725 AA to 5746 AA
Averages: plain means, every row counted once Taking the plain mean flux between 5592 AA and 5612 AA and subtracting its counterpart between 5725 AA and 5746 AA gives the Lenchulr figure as -1.9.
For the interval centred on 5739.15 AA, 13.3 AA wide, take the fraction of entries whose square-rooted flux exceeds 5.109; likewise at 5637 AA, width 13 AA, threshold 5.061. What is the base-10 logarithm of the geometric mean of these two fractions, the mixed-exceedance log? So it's -0.20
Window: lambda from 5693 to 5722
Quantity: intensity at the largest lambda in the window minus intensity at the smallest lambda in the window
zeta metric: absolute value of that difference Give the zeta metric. 0.2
